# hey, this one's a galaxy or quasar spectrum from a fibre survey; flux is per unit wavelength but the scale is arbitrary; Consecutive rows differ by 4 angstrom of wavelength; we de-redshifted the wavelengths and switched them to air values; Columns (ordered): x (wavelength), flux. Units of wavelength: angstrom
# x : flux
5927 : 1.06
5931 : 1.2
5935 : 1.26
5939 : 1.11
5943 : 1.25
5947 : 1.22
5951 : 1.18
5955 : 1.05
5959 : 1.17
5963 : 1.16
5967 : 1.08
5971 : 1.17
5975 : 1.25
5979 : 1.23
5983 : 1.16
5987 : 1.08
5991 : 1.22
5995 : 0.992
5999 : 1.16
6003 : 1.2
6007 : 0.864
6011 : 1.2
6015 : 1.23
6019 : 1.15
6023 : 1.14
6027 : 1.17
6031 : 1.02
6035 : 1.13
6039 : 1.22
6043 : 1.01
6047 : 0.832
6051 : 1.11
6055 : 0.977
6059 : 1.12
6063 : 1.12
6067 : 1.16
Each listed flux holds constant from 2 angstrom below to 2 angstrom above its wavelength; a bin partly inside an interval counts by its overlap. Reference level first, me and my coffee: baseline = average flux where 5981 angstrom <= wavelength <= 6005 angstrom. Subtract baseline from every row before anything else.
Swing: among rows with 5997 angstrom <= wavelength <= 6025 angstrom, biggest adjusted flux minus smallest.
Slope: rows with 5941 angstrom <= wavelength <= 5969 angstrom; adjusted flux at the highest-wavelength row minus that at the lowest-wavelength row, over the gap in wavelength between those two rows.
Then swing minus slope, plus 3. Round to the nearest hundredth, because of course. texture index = 3.37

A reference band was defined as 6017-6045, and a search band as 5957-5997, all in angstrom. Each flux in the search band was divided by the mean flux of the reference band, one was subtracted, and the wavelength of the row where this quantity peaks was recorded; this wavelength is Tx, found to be 5975 angstrom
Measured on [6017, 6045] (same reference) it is 6039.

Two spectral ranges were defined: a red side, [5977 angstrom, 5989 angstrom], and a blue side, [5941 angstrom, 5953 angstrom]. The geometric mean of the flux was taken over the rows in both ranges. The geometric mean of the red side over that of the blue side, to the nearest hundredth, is 0.95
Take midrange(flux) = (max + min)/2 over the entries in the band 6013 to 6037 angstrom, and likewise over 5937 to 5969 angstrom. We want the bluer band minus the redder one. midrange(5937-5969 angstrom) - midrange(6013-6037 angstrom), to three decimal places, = 0.025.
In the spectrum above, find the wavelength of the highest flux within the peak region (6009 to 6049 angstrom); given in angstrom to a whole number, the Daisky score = 6015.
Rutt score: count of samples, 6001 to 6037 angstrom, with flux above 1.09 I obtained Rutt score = 7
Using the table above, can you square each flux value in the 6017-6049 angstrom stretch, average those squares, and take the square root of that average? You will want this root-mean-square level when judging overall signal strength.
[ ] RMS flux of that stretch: 1.09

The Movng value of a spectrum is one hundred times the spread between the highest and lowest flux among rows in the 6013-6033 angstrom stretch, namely 21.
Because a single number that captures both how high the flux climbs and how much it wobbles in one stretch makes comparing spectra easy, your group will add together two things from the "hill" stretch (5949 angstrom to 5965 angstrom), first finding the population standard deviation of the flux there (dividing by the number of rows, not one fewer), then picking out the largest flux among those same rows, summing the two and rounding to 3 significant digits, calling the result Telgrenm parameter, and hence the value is 1.23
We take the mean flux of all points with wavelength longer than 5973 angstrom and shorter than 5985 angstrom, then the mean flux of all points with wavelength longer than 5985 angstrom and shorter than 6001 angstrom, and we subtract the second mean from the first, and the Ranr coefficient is 0.100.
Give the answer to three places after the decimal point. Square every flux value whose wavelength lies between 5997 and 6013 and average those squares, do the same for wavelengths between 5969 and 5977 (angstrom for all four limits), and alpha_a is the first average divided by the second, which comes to 0.848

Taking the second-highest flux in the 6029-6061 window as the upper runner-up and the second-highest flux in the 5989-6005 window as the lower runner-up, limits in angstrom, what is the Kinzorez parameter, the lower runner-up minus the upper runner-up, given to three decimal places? 0.070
